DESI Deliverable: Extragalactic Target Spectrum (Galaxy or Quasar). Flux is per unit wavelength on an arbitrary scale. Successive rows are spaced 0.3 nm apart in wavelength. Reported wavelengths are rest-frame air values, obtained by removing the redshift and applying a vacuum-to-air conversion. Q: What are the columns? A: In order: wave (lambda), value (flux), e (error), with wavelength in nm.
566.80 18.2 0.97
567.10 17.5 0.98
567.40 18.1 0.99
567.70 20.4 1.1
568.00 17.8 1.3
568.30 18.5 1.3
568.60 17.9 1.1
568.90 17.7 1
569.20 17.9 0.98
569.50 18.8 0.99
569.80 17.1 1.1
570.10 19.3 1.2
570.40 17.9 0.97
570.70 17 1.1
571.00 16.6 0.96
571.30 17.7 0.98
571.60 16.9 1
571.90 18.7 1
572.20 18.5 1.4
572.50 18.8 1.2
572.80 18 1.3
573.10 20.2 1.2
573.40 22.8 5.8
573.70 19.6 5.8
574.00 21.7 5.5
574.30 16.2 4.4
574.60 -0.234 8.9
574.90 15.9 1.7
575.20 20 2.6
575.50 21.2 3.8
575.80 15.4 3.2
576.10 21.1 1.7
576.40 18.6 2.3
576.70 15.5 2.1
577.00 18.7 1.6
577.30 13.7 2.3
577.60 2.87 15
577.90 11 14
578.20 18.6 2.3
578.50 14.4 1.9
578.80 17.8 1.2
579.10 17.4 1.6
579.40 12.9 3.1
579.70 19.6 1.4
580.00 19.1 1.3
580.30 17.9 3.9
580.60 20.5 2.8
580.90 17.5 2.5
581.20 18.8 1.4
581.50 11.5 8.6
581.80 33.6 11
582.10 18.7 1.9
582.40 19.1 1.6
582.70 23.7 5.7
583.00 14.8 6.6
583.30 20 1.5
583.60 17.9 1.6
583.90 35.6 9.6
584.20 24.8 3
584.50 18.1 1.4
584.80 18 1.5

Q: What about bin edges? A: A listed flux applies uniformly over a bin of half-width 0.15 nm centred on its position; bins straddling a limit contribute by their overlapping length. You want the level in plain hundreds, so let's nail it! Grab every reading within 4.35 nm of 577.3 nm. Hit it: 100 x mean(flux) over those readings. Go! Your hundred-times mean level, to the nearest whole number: 1656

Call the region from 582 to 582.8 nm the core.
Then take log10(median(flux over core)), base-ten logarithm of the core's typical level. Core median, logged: 1.28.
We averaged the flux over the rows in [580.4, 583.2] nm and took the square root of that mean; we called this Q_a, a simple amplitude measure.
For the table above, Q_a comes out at 4.45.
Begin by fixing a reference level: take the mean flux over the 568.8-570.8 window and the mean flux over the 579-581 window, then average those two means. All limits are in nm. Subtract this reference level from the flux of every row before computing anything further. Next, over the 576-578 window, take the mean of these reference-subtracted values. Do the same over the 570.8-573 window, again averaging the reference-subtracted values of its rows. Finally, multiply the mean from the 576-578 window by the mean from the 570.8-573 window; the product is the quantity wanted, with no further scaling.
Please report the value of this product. 0.0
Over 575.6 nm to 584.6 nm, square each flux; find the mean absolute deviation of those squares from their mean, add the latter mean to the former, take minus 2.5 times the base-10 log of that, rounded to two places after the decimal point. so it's -6.79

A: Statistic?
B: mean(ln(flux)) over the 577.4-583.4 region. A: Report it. 2.78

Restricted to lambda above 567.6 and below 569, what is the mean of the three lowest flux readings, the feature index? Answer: 17.8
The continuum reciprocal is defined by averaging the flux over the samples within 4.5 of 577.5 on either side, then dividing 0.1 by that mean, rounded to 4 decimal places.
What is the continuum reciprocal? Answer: 0.0058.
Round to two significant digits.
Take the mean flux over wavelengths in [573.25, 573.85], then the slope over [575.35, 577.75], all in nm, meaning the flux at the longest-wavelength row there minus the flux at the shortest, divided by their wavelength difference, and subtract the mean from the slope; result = -30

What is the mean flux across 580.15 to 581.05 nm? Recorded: 18.6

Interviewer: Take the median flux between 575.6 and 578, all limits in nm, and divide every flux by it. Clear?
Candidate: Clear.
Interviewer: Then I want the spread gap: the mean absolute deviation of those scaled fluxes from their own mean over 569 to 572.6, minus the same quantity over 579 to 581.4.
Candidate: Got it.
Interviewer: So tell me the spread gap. -0.05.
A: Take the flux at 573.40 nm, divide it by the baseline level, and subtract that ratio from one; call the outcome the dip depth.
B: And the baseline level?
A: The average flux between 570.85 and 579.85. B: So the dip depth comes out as -0.37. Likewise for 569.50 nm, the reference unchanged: -0.13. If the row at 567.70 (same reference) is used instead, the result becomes -0.22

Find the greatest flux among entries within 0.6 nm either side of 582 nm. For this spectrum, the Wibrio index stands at 33.6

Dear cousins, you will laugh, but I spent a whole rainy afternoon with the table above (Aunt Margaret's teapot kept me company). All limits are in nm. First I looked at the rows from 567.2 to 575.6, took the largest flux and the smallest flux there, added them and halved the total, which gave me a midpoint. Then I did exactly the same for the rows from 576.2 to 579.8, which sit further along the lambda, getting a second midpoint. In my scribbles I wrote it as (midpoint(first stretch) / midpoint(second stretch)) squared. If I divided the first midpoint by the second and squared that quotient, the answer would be 1.0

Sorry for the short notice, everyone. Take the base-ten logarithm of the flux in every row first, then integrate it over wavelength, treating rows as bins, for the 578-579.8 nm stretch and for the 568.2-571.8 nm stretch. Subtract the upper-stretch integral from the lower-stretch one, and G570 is 2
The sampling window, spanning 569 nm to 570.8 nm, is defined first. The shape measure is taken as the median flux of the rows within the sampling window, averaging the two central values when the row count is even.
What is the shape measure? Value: 18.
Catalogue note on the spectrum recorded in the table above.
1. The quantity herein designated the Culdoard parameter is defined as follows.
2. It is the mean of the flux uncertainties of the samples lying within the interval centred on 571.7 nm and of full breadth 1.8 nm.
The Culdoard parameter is 1.1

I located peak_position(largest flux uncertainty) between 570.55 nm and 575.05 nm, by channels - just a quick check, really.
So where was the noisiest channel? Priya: 574.60 nm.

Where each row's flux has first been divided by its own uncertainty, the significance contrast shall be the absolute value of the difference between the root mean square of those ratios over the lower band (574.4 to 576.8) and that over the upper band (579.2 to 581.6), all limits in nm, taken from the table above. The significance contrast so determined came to 2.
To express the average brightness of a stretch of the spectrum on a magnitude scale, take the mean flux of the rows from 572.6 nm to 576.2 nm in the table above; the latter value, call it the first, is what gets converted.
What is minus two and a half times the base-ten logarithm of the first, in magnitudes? -3.12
